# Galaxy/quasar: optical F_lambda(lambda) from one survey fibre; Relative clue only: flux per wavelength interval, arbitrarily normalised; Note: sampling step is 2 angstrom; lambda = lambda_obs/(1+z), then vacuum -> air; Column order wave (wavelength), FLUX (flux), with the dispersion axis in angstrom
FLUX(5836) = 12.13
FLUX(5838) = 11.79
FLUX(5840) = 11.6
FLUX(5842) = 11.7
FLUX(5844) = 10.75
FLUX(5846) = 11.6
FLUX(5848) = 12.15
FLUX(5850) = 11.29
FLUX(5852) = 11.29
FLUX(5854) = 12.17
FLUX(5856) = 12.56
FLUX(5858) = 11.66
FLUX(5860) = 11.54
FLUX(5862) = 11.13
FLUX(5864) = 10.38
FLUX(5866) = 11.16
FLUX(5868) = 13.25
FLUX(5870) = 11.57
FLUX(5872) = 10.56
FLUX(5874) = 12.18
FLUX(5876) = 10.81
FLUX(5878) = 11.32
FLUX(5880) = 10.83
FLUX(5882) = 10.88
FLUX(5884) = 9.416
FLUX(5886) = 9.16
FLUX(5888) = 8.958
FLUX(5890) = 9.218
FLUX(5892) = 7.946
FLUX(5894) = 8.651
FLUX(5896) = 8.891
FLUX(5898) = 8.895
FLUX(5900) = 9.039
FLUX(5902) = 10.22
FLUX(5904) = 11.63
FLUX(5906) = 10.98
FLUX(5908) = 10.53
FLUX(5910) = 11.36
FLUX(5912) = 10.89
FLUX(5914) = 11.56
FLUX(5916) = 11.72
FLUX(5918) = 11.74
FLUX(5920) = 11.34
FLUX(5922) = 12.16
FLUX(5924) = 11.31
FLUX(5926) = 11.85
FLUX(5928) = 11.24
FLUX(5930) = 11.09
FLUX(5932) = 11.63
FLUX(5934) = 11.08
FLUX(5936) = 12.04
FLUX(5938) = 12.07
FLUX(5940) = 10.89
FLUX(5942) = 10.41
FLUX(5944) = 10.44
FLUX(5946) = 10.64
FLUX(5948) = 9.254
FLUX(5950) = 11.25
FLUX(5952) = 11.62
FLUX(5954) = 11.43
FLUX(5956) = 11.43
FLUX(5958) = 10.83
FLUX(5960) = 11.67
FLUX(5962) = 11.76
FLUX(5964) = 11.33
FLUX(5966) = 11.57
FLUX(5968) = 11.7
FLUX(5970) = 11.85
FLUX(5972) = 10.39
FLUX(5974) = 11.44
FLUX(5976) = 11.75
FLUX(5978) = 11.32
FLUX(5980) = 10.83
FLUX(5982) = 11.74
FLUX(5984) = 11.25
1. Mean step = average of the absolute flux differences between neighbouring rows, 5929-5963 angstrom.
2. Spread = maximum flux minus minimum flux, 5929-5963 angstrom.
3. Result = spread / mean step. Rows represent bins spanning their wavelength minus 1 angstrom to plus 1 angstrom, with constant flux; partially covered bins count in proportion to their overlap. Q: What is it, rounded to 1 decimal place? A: 4.8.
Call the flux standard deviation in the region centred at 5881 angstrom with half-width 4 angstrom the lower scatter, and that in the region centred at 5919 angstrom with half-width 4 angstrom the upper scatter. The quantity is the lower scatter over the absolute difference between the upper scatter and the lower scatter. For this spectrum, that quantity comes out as 1.7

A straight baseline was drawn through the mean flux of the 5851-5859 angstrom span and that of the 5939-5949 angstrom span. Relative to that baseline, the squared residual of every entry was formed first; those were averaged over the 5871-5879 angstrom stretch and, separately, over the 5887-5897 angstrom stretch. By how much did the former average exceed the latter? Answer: -6.0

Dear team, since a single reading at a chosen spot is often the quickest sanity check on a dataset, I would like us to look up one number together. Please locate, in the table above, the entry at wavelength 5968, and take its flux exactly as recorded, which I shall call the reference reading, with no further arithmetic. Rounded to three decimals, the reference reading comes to 11.700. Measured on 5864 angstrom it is 10.380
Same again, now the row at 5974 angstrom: 11.440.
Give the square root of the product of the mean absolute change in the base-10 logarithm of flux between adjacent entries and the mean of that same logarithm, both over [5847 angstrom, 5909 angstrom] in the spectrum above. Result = 0.174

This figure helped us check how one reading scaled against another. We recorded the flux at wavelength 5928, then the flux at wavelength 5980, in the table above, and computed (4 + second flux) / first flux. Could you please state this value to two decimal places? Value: 1.32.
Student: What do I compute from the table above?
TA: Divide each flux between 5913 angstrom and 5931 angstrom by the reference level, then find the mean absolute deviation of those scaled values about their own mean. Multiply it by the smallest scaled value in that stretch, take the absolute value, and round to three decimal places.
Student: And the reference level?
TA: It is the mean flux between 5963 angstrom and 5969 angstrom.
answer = 0.023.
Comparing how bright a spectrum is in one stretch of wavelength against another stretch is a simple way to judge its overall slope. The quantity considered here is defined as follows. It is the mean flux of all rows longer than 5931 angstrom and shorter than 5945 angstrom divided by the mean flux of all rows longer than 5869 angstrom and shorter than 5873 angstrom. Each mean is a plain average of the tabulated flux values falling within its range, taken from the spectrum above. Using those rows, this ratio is 1.01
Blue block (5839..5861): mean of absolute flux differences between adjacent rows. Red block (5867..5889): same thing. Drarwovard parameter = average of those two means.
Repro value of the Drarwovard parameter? 0.71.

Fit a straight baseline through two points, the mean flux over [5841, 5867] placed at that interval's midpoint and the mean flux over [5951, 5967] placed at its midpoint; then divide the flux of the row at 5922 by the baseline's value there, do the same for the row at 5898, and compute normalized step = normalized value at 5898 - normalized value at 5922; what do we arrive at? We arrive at -0.285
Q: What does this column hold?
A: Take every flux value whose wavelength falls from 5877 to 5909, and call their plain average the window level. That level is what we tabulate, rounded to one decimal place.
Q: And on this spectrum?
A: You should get 9.8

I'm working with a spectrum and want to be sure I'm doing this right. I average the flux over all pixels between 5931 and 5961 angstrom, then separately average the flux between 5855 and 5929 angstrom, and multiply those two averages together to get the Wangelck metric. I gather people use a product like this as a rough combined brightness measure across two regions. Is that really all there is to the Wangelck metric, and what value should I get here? 120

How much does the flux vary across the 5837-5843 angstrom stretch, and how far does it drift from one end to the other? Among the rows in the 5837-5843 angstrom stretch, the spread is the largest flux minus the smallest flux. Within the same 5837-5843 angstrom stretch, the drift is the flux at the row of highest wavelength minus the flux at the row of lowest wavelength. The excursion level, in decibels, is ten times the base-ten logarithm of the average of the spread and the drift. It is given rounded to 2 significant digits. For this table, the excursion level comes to -13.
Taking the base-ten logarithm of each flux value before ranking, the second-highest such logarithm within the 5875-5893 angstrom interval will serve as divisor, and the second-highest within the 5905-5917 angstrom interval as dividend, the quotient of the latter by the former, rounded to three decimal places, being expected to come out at 1.025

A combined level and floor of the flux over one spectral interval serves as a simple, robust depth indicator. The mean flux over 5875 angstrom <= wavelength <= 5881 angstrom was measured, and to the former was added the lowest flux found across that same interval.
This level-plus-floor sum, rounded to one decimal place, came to 21.8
